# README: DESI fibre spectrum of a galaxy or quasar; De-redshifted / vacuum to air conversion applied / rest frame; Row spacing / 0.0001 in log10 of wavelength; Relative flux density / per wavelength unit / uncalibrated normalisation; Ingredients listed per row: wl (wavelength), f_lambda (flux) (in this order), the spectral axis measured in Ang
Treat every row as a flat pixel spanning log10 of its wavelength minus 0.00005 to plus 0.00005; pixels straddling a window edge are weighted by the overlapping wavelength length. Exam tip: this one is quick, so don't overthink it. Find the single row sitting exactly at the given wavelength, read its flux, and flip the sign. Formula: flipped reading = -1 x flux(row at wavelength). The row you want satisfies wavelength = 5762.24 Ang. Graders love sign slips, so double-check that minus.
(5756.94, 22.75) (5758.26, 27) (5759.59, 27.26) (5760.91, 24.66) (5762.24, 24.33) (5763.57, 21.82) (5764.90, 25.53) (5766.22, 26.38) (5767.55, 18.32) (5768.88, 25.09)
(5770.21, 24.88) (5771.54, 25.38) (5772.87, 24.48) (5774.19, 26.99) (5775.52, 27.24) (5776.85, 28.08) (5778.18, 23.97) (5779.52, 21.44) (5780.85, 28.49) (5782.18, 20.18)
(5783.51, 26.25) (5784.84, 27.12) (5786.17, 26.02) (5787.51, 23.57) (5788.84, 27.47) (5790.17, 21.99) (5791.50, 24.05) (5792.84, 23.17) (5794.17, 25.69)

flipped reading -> -24.3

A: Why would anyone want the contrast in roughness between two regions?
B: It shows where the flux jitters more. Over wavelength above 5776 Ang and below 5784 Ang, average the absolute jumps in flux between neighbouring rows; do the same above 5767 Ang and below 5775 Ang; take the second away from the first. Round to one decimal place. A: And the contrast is 3.4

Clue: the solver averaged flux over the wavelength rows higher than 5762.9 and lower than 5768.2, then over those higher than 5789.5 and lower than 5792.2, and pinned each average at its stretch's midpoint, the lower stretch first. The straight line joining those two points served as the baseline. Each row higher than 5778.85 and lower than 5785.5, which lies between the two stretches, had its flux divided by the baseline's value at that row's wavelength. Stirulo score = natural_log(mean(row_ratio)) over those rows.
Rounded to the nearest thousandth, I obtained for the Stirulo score 0.070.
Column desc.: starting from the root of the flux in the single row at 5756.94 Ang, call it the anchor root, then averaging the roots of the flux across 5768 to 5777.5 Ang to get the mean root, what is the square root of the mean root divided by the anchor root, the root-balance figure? 1.03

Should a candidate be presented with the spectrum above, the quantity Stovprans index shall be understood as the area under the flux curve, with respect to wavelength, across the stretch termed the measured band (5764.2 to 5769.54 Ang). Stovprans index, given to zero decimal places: 127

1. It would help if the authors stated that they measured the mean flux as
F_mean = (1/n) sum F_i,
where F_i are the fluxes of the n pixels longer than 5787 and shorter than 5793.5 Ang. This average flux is 24.1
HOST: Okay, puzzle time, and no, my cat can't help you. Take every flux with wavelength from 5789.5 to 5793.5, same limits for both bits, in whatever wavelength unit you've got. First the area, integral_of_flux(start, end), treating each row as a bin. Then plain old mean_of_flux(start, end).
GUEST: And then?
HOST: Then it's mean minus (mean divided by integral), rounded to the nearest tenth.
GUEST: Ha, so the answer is 22.8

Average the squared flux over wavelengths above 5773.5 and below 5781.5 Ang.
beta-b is 684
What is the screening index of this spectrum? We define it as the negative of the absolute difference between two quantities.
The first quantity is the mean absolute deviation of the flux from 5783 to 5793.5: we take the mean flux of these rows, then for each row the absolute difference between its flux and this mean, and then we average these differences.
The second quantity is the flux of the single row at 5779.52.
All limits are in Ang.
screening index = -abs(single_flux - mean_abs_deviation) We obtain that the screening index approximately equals -19.7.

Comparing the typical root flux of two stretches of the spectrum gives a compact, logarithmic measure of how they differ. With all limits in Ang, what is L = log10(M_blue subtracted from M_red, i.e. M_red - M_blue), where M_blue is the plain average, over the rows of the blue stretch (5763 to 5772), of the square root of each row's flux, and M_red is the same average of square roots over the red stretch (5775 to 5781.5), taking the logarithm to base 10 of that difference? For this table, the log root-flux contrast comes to -0.7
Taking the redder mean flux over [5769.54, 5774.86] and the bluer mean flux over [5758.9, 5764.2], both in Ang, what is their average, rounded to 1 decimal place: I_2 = 25.0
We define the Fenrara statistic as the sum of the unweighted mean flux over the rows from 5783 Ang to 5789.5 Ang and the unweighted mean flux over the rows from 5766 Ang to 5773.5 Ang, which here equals 50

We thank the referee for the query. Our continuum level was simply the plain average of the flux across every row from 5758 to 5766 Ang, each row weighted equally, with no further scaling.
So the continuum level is 25.1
